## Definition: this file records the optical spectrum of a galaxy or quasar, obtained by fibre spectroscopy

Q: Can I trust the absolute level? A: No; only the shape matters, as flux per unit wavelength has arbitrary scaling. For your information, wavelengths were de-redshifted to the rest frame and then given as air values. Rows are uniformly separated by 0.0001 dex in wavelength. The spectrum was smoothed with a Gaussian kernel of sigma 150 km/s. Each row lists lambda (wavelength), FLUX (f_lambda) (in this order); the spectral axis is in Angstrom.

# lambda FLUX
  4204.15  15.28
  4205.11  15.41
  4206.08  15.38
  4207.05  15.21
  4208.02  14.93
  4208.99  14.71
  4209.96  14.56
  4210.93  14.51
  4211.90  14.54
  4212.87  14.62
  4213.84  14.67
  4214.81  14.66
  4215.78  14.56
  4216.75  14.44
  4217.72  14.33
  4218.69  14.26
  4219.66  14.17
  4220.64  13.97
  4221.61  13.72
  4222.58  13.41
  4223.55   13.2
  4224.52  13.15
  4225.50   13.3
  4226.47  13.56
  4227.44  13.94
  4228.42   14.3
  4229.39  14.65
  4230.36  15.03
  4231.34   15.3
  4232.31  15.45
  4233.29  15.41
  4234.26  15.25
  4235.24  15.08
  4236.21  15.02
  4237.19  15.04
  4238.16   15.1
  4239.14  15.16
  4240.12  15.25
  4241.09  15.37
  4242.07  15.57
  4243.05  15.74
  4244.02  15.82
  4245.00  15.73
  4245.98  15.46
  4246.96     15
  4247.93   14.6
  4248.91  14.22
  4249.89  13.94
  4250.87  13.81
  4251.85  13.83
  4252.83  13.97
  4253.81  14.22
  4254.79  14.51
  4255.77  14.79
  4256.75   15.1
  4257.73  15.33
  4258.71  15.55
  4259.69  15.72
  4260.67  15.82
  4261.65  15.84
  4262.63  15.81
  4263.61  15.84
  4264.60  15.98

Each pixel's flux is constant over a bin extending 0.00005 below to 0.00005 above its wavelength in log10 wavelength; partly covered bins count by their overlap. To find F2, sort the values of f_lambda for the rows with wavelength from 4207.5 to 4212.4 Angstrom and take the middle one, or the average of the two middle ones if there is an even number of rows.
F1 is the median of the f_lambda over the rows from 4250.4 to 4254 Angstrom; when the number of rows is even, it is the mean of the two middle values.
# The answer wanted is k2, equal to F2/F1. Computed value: 1.05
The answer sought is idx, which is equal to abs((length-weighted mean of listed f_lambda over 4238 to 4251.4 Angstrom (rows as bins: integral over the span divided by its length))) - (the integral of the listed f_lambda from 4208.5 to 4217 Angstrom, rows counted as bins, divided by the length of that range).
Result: 0.5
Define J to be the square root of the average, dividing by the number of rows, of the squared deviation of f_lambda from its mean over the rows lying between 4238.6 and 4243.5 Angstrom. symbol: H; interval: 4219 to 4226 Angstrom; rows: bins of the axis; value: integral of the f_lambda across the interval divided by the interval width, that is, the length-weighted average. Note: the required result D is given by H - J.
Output 13.4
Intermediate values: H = 13.6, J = 0.21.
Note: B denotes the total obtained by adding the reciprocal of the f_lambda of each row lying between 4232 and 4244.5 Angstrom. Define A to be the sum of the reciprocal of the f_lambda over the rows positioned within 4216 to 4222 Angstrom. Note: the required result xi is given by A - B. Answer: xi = -0.4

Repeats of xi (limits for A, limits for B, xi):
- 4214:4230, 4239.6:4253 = 0.2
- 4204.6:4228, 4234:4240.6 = 1.2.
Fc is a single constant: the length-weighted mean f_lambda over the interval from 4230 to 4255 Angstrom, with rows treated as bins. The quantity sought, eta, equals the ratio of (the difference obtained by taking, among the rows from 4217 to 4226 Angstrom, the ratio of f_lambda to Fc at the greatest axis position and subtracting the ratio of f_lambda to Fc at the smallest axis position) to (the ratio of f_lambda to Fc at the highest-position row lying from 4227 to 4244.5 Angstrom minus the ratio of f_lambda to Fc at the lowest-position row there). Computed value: -0.5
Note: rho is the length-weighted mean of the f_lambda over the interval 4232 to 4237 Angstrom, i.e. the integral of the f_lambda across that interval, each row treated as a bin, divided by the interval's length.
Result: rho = 15.2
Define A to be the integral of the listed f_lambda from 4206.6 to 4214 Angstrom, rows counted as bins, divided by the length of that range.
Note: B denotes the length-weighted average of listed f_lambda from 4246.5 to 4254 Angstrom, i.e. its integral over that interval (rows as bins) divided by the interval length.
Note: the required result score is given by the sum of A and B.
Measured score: 28.9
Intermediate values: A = 14.7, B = 14.2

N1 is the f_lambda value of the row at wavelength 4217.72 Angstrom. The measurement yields 14.33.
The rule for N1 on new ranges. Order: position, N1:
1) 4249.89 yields 13.94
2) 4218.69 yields 14.26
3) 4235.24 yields 15.08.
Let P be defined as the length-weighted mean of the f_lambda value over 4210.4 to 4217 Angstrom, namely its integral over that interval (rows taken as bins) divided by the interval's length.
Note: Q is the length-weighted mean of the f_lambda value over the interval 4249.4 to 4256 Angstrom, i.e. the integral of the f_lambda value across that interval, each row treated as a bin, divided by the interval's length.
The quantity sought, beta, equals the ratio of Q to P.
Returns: 0.97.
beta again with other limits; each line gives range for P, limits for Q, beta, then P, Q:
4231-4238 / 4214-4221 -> 0.94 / 15.2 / 14.4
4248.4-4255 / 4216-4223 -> 1.00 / 14.0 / 14.1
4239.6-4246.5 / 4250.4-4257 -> 0.92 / 15.5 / 14.3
